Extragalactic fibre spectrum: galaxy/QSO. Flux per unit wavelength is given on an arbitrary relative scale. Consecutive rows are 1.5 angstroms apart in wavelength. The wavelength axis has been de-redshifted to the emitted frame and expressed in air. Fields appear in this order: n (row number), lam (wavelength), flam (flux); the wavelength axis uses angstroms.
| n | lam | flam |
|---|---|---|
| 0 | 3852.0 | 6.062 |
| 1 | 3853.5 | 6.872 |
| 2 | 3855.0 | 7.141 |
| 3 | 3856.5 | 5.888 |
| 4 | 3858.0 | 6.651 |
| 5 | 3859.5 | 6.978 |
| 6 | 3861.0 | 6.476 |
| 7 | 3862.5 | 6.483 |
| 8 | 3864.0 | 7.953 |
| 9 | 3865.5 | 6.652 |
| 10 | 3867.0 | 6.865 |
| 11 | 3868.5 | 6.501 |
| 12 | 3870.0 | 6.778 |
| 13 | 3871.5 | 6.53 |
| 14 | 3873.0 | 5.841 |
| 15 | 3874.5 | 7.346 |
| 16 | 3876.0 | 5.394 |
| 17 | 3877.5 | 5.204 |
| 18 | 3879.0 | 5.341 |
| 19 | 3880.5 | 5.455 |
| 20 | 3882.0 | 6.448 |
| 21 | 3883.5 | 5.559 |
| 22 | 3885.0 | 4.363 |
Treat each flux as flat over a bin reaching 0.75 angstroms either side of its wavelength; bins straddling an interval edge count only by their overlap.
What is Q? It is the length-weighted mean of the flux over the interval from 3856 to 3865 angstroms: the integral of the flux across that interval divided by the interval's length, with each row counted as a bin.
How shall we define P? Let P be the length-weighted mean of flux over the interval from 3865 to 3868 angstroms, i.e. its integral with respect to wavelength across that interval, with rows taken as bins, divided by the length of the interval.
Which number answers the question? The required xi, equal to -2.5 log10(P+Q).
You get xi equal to -2.83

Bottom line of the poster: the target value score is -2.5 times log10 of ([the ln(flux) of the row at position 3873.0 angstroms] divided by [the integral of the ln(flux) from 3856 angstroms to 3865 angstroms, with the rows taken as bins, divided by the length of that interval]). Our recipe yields 0.08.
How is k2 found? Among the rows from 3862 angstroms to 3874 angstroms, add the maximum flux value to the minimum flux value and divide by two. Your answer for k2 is 6.9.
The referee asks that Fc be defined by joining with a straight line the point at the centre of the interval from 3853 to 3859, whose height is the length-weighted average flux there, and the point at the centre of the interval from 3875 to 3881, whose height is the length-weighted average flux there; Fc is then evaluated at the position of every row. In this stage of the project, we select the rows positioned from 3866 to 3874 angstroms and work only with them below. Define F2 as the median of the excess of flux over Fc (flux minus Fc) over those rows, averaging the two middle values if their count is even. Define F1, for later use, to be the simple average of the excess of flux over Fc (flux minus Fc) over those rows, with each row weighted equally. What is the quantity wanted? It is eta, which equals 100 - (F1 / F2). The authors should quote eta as 99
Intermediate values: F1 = 0.6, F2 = 0.74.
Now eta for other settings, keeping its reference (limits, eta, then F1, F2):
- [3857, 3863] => 98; 0.2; 0.16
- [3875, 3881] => 99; -0.1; -0.09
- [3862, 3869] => 99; 0.8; 0.55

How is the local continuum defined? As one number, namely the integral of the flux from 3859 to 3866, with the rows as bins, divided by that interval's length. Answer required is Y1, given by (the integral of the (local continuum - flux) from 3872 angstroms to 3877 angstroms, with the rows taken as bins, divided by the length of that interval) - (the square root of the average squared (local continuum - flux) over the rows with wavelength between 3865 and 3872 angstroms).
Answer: 0.5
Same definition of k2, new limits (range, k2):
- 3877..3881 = 5.3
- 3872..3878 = 6.3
